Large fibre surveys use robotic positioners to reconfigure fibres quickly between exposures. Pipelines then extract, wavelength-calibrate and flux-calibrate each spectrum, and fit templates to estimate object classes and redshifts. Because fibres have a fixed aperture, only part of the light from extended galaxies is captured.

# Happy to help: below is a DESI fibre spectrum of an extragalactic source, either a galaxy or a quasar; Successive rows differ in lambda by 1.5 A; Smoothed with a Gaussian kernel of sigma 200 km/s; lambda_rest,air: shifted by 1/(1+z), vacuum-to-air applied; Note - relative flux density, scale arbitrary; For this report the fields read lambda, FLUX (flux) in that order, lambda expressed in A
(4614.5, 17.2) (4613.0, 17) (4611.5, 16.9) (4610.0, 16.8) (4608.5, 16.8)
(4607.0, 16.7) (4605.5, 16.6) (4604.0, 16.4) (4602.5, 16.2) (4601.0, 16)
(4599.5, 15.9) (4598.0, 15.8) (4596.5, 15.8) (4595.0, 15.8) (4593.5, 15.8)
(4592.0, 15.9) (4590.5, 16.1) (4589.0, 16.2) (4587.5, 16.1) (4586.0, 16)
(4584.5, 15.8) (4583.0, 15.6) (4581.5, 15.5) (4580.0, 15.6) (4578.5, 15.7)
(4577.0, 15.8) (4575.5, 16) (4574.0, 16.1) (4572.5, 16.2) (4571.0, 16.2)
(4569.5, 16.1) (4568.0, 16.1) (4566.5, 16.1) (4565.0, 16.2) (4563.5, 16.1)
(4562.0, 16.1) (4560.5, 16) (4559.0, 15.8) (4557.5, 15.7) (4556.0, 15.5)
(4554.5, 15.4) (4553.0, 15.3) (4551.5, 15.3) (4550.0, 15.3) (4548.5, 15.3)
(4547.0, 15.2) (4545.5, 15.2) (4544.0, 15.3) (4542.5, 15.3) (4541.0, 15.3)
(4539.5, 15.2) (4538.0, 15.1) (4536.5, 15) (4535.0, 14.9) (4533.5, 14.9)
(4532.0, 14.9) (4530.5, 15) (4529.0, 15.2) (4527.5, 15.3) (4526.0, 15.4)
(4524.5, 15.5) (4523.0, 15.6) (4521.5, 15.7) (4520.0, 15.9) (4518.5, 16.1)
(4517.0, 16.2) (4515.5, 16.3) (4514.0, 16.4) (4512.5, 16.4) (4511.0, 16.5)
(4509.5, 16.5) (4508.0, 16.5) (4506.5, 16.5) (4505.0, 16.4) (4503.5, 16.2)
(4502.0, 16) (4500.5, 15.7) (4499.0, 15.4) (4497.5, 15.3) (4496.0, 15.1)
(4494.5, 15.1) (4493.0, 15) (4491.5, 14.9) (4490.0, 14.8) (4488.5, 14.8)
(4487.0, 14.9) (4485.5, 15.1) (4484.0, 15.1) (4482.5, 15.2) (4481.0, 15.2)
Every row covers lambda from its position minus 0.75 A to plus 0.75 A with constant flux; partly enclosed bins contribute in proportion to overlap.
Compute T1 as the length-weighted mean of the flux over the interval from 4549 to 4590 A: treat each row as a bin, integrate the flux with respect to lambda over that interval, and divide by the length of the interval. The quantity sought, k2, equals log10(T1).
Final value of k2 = 1.200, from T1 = 15.8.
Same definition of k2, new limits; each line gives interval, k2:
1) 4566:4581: 1.204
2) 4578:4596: 1.200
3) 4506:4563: 1.193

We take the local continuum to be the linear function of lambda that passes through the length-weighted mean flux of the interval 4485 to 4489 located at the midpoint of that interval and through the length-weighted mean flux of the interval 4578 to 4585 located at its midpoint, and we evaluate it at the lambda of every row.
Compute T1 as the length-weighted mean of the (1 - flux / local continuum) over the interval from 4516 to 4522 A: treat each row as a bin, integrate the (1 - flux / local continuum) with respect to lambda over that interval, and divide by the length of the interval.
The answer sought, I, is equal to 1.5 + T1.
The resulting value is 1.45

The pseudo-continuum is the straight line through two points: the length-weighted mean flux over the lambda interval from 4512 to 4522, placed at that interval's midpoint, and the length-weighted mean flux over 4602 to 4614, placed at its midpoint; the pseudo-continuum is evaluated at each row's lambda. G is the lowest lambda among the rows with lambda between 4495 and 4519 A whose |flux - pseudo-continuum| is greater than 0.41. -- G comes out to 4496.0 A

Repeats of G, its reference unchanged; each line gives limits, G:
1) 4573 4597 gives 4575.5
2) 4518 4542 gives 4521.5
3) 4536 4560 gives 4536.5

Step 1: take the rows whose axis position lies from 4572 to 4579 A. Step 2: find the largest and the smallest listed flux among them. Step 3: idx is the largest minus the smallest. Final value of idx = 0.5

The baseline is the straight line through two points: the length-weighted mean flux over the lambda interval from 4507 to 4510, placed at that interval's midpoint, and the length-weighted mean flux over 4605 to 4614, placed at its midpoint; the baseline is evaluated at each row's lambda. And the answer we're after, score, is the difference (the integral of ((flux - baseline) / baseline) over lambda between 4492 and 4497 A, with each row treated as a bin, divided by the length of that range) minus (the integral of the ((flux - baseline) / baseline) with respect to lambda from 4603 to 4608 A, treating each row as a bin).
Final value 0.0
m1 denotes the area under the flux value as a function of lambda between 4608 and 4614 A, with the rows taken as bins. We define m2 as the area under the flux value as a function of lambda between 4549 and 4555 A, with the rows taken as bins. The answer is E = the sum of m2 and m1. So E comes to 193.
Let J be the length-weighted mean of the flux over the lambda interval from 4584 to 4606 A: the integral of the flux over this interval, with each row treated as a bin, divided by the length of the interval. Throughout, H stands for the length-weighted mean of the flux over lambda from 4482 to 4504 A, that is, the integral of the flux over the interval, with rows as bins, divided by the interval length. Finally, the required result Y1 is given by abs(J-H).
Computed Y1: 0.79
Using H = 15.2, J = 16.0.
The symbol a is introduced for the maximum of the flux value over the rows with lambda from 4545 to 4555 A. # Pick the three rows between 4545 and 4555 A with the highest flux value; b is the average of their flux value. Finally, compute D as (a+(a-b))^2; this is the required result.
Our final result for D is 239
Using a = 15.4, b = 15.3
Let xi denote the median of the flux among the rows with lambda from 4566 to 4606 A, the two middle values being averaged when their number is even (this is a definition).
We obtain 16.0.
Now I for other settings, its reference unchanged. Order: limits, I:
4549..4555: 1.51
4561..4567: 1.46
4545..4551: 1.51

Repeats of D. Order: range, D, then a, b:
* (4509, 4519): 273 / 16.5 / 16.5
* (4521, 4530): 250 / 15.7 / 15.6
